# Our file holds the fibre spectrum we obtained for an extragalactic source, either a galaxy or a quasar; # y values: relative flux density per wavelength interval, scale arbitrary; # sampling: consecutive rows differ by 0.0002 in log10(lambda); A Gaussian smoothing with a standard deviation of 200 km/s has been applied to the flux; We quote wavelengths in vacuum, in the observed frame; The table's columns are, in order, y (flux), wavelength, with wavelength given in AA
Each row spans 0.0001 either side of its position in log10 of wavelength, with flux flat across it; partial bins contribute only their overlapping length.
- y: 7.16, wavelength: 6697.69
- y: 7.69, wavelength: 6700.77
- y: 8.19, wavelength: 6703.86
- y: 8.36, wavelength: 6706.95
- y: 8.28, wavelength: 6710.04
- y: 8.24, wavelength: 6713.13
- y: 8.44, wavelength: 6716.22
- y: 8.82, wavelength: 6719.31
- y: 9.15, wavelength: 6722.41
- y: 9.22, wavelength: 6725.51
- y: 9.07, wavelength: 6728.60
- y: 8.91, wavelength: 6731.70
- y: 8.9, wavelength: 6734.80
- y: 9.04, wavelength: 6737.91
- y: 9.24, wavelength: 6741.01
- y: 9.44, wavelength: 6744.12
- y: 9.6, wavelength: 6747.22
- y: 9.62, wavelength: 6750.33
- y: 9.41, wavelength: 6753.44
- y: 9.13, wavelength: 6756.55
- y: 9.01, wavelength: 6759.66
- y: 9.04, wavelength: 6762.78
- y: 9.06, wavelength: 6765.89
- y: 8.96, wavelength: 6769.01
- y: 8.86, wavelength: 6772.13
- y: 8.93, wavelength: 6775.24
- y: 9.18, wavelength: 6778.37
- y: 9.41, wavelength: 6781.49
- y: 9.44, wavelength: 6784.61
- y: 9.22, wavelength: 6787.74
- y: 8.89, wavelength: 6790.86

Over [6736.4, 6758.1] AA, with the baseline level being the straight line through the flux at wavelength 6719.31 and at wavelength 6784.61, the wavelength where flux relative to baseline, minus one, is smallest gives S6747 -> 6756.55 AA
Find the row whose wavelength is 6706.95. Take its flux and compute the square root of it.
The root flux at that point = 2.89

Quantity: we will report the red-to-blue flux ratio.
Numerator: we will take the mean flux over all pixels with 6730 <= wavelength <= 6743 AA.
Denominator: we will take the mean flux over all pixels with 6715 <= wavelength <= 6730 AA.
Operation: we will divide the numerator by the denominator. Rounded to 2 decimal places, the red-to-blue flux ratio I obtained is 1.01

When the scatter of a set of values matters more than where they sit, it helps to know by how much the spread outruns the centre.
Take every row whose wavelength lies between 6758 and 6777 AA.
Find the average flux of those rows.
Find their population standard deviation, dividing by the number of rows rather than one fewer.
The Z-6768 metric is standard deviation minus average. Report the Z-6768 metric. -8.9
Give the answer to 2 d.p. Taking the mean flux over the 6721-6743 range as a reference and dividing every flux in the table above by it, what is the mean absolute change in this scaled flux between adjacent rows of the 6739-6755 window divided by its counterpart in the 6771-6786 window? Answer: 1.02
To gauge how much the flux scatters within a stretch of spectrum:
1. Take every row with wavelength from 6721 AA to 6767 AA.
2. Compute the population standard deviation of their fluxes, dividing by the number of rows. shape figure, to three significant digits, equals 0.223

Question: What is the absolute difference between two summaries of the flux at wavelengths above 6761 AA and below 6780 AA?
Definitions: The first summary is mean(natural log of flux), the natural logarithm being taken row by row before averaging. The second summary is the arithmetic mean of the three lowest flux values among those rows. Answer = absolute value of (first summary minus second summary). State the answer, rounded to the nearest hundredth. 6.72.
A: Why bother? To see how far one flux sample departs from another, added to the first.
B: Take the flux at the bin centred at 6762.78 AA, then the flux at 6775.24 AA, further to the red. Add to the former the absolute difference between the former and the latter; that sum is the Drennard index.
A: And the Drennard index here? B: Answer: 9.15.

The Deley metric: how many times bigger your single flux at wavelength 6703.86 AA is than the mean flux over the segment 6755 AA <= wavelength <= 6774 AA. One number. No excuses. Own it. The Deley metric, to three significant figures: 0.909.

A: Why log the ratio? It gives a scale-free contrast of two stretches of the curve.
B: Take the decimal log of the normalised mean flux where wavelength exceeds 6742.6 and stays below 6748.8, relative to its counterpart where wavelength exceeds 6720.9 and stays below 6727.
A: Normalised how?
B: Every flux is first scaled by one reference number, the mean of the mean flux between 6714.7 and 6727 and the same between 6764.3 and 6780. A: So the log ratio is 0.016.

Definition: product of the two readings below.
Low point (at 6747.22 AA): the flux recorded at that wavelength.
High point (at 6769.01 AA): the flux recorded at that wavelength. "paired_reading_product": 86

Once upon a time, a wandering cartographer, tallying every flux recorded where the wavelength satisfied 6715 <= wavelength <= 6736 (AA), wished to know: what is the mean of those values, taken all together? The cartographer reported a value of 8.9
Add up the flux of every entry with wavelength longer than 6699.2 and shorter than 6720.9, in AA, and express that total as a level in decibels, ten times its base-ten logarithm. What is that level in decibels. 17.6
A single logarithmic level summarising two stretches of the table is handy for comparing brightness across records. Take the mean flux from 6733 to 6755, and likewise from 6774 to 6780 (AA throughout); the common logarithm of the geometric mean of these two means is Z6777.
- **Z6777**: 0.963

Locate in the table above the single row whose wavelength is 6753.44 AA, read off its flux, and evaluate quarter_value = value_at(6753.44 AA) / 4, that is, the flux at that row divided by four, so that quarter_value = 2.35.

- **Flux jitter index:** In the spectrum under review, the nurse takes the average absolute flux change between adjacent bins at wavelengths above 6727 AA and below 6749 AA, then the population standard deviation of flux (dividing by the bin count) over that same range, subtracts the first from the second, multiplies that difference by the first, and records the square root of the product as 0.122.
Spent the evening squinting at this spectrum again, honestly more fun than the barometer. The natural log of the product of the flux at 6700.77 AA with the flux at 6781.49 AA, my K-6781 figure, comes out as 4.28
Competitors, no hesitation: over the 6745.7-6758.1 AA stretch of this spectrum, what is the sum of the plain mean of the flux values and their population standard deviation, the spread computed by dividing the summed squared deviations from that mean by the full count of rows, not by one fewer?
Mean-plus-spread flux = 9.64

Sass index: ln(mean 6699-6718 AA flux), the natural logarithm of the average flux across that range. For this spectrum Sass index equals 2.10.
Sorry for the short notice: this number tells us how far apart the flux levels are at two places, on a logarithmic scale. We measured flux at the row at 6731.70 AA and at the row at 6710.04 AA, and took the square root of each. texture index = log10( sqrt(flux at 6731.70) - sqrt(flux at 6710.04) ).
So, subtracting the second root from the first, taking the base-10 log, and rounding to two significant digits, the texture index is -0.97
